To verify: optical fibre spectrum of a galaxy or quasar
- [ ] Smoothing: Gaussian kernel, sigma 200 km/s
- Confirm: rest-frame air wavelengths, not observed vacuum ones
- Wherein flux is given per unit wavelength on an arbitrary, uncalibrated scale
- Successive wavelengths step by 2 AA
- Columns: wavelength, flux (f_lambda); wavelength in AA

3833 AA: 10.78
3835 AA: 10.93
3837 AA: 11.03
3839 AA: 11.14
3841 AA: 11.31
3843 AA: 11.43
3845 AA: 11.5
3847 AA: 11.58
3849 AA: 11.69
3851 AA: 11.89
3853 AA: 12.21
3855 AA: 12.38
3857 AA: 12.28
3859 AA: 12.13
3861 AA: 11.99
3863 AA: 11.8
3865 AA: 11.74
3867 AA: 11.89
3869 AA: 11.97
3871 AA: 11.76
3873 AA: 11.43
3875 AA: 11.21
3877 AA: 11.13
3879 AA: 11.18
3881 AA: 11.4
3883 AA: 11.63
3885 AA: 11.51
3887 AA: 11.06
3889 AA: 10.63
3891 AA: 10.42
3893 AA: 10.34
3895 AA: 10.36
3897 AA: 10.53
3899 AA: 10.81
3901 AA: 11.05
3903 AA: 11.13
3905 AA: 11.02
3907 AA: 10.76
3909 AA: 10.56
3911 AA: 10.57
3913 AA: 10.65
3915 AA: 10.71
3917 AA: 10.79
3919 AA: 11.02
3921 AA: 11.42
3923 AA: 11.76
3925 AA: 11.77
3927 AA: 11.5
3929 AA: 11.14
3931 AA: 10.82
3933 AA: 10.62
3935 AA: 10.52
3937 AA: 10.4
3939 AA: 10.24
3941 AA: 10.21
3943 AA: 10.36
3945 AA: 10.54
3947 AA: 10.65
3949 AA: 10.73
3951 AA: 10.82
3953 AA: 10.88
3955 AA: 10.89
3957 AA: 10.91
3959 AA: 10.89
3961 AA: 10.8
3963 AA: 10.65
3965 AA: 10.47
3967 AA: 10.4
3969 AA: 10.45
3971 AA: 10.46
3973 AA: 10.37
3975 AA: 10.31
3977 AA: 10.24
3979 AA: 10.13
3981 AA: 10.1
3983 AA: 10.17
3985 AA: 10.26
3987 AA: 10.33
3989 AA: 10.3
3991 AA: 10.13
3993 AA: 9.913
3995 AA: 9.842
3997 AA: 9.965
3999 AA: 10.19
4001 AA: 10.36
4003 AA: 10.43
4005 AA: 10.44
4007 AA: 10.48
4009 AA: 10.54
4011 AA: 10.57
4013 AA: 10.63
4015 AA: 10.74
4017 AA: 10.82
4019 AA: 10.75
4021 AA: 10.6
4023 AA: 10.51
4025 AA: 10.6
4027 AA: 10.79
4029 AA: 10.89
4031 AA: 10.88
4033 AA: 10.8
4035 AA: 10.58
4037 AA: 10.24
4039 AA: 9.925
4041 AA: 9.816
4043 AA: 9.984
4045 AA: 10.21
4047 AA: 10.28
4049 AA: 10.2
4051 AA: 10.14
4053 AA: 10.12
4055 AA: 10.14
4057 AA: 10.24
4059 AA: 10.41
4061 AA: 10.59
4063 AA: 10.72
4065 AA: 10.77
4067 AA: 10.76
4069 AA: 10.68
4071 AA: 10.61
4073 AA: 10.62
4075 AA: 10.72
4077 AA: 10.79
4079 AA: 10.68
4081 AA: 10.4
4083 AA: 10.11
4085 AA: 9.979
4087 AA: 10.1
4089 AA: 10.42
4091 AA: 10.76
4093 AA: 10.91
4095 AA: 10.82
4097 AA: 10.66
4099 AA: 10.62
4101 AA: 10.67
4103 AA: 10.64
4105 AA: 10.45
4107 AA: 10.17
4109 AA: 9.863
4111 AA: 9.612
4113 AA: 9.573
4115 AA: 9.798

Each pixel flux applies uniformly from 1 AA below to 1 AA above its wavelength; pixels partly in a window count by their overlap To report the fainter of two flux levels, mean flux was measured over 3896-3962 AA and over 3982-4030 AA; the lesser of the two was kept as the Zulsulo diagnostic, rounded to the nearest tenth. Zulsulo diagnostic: 10.4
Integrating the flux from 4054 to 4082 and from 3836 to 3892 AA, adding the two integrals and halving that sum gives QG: 471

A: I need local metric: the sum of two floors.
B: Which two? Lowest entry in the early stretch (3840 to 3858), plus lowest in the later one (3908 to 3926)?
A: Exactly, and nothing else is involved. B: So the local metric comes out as 21.9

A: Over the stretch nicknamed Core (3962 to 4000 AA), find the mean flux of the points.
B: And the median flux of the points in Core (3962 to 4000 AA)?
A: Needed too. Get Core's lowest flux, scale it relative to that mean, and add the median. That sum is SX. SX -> 11.2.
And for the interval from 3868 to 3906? 12.1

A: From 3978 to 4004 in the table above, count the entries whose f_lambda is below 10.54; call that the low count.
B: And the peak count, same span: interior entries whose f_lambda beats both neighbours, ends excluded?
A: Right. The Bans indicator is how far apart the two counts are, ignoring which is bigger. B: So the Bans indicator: 12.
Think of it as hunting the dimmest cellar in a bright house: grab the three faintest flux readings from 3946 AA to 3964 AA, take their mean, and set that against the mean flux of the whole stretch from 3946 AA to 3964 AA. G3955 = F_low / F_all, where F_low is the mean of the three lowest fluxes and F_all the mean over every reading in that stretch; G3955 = 0.988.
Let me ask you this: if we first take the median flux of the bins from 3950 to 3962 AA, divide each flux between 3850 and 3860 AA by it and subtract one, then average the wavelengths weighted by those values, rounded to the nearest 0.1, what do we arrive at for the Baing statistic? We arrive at 3855.2 AA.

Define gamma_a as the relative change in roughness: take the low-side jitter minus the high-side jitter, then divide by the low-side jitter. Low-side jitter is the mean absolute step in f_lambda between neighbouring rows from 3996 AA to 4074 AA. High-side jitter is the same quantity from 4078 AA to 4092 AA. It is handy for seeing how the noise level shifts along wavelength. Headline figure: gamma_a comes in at -1.3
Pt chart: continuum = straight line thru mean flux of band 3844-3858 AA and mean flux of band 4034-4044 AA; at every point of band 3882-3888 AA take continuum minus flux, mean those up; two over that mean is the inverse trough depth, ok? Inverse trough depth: 10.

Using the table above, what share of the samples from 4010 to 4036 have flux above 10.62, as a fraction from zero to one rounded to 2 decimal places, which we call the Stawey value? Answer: 0.62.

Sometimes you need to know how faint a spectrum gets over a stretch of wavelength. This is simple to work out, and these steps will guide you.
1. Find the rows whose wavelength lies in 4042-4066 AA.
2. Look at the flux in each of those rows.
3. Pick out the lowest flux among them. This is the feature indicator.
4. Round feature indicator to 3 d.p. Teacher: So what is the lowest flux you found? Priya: 9.984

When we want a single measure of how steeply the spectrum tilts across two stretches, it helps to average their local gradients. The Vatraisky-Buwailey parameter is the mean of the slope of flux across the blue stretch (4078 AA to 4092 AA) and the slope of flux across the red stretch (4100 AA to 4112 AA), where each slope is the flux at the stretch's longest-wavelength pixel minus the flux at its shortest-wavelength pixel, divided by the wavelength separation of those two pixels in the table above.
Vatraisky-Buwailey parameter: -0.050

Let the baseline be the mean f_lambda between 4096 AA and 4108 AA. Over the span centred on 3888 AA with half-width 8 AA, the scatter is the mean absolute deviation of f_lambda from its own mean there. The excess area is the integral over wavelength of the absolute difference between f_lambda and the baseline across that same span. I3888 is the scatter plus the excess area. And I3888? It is 8.6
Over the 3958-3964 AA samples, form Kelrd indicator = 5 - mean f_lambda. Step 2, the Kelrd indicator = -5.8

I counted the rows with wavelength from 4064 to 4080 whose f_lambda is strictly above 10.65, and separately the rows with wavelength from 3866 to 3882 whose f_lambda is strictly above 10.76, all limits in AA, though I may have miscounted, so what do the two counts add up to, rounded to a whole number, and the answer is 14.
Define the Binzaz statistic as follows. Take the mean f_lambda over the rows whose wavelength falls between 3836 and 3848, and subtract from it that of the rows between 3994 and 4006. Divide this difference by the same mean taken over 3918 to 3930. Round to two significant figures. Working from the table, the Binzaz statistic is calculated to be 0.099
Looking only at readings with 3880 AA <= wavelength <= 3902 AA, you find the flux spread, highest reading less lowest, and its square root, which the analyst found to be 1.14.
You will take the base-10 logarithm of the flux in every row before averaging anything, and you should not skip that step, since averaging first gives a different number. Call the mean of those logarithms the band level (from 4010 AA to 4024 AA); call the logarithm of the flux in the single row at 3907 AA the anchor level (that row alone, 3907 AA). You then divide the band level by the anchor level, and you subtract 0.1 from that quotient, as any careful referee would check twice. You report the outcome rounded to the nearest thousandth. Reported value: 0.896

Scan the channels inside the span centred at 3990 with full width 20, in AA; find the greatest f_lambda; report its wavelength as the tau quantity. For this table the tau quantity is 3987 AA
